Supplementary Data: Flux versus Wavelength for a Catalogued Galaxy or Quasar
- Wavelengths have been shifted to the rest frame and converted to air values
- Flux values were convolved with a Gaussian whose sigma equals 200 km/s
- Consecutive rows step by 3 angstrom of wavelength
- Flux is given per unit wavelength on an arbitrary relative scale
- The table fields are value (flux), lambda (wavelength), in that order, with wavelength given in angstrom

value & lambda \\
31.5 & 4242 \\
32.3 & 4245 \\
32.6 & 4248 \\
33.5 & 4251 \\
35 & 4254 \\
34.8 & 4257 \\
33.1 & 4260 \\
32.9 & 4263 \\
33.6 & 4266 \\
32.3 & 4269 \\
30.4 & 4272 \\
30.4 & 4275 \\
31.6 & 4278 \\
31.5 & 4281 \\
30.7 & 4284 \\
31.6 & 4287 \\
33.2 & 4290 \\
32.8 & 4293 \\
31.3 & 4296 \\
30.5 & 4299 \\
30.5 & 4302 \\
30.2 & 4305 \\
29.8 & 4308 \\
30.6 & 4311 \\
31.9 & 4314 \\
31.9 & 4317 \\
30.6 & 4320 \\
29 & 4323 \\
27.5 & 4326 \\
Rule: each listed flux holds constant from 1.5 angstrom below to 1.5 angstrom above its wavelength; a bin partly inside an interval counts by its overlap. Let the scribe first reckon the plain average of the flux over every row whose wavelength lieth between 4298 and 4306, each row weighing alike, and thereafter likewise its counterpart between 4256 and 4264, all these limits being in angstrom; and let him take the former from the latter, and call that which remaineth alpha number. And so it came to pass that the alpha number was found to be 3.2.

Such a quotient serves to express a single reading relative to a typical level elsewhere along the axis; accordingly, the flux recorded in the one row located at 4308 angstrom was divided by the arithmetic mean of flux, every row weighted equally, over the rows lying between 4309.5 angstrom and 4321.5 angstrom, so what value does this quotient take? 0.95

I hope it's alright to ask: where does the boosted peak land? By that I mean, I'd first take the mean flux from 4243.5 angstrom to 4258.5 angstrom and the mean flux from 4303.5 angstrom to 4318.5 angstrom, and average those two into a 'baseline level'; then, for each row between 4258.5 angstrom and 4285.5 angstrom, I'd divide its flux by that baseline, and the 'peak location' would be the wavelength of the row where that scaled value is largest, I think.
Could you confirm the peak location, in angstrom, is 4266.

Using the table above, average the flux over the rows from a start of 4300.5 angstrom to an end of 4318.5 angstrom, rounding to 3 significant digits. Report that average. 30.8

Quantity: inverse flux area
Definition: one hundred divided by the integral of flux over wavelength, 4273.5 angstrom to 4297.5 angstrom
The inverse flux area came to 0.13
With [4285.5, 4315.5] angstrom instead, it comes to 0.11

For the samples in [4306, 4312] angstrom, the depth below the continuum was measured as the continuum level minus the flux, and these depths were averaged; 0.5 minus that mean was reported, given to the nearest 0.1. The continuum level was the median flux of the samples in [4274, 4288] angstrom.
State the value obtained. -0.8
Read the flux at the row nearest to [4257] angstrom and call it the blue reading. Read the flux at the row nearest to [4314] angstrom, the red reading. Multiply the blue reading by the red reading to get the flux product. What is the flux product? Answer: 1110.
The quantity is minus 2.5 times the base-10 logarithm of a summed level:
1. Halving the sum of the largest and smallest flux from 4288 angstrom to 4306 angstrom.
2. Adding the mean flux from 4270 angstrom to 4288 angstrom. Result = -4.49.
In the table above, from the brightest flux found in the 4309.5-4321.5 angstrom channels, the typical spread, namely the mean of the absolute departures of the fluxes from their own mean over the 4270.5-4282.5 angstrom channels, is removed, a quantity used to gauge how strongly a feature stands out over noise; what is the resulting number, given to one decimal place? 31.3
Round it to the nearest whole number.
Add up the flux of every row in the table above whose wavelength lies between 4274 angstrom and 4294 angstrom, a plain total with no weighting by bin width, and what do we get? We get 222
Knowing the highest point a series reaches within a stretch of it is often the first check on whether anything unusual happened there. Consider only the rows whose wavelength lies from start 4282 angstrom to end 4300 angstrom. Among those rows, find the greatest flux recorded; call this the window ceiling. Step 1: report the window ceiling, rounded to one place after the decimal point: 33.2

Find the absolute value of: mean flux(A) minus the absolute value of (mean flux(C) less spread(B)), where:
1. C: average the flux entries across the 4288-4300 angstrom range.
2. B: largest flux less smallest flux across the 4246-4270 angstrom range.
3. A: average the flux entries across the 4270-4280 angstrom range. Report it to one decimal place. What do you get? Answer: 1.6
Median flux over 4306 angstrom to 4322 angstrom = 30.6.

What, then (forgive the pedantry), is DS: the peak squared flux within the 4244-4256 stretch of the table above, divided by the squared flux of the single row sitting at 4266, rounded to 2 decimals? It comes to 1.09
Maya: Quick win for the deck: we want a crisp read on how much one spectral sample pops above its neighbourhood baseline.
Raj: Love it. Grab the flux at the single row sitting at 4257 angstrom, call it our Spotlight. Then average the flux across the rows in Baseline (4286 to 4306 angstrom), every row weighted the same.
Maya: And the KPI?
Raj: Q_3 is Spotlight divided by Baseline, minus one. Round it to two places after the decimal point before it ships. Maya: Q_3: 0.11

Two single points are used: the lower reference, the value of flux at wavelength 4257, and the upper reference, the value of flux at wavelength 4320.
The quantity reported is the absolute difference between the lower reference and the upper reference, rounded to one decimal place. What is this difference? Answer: 4.2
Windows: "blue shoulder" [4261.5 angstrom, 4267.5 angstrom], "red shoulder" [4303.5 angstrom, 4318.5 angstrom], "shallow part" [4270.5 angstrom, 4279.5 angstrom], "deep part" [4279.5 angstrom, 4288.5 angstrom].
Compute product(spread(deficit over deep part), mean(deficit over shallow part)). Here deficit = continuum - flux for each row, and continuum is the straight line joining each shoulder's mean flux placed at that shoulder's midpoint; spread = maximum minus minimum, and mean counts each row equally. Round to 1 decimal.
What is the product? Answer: 2.0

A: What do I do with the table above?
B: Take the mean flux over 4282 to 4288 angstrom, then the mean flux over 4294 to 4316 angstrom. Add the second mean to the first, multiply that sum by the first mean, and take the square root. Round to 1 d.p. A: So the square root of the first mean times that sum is 43.9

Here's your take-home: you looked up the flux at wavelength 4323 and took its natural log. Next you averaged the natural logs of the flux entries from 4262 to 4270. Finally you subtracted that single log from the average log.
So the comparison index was 0.13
